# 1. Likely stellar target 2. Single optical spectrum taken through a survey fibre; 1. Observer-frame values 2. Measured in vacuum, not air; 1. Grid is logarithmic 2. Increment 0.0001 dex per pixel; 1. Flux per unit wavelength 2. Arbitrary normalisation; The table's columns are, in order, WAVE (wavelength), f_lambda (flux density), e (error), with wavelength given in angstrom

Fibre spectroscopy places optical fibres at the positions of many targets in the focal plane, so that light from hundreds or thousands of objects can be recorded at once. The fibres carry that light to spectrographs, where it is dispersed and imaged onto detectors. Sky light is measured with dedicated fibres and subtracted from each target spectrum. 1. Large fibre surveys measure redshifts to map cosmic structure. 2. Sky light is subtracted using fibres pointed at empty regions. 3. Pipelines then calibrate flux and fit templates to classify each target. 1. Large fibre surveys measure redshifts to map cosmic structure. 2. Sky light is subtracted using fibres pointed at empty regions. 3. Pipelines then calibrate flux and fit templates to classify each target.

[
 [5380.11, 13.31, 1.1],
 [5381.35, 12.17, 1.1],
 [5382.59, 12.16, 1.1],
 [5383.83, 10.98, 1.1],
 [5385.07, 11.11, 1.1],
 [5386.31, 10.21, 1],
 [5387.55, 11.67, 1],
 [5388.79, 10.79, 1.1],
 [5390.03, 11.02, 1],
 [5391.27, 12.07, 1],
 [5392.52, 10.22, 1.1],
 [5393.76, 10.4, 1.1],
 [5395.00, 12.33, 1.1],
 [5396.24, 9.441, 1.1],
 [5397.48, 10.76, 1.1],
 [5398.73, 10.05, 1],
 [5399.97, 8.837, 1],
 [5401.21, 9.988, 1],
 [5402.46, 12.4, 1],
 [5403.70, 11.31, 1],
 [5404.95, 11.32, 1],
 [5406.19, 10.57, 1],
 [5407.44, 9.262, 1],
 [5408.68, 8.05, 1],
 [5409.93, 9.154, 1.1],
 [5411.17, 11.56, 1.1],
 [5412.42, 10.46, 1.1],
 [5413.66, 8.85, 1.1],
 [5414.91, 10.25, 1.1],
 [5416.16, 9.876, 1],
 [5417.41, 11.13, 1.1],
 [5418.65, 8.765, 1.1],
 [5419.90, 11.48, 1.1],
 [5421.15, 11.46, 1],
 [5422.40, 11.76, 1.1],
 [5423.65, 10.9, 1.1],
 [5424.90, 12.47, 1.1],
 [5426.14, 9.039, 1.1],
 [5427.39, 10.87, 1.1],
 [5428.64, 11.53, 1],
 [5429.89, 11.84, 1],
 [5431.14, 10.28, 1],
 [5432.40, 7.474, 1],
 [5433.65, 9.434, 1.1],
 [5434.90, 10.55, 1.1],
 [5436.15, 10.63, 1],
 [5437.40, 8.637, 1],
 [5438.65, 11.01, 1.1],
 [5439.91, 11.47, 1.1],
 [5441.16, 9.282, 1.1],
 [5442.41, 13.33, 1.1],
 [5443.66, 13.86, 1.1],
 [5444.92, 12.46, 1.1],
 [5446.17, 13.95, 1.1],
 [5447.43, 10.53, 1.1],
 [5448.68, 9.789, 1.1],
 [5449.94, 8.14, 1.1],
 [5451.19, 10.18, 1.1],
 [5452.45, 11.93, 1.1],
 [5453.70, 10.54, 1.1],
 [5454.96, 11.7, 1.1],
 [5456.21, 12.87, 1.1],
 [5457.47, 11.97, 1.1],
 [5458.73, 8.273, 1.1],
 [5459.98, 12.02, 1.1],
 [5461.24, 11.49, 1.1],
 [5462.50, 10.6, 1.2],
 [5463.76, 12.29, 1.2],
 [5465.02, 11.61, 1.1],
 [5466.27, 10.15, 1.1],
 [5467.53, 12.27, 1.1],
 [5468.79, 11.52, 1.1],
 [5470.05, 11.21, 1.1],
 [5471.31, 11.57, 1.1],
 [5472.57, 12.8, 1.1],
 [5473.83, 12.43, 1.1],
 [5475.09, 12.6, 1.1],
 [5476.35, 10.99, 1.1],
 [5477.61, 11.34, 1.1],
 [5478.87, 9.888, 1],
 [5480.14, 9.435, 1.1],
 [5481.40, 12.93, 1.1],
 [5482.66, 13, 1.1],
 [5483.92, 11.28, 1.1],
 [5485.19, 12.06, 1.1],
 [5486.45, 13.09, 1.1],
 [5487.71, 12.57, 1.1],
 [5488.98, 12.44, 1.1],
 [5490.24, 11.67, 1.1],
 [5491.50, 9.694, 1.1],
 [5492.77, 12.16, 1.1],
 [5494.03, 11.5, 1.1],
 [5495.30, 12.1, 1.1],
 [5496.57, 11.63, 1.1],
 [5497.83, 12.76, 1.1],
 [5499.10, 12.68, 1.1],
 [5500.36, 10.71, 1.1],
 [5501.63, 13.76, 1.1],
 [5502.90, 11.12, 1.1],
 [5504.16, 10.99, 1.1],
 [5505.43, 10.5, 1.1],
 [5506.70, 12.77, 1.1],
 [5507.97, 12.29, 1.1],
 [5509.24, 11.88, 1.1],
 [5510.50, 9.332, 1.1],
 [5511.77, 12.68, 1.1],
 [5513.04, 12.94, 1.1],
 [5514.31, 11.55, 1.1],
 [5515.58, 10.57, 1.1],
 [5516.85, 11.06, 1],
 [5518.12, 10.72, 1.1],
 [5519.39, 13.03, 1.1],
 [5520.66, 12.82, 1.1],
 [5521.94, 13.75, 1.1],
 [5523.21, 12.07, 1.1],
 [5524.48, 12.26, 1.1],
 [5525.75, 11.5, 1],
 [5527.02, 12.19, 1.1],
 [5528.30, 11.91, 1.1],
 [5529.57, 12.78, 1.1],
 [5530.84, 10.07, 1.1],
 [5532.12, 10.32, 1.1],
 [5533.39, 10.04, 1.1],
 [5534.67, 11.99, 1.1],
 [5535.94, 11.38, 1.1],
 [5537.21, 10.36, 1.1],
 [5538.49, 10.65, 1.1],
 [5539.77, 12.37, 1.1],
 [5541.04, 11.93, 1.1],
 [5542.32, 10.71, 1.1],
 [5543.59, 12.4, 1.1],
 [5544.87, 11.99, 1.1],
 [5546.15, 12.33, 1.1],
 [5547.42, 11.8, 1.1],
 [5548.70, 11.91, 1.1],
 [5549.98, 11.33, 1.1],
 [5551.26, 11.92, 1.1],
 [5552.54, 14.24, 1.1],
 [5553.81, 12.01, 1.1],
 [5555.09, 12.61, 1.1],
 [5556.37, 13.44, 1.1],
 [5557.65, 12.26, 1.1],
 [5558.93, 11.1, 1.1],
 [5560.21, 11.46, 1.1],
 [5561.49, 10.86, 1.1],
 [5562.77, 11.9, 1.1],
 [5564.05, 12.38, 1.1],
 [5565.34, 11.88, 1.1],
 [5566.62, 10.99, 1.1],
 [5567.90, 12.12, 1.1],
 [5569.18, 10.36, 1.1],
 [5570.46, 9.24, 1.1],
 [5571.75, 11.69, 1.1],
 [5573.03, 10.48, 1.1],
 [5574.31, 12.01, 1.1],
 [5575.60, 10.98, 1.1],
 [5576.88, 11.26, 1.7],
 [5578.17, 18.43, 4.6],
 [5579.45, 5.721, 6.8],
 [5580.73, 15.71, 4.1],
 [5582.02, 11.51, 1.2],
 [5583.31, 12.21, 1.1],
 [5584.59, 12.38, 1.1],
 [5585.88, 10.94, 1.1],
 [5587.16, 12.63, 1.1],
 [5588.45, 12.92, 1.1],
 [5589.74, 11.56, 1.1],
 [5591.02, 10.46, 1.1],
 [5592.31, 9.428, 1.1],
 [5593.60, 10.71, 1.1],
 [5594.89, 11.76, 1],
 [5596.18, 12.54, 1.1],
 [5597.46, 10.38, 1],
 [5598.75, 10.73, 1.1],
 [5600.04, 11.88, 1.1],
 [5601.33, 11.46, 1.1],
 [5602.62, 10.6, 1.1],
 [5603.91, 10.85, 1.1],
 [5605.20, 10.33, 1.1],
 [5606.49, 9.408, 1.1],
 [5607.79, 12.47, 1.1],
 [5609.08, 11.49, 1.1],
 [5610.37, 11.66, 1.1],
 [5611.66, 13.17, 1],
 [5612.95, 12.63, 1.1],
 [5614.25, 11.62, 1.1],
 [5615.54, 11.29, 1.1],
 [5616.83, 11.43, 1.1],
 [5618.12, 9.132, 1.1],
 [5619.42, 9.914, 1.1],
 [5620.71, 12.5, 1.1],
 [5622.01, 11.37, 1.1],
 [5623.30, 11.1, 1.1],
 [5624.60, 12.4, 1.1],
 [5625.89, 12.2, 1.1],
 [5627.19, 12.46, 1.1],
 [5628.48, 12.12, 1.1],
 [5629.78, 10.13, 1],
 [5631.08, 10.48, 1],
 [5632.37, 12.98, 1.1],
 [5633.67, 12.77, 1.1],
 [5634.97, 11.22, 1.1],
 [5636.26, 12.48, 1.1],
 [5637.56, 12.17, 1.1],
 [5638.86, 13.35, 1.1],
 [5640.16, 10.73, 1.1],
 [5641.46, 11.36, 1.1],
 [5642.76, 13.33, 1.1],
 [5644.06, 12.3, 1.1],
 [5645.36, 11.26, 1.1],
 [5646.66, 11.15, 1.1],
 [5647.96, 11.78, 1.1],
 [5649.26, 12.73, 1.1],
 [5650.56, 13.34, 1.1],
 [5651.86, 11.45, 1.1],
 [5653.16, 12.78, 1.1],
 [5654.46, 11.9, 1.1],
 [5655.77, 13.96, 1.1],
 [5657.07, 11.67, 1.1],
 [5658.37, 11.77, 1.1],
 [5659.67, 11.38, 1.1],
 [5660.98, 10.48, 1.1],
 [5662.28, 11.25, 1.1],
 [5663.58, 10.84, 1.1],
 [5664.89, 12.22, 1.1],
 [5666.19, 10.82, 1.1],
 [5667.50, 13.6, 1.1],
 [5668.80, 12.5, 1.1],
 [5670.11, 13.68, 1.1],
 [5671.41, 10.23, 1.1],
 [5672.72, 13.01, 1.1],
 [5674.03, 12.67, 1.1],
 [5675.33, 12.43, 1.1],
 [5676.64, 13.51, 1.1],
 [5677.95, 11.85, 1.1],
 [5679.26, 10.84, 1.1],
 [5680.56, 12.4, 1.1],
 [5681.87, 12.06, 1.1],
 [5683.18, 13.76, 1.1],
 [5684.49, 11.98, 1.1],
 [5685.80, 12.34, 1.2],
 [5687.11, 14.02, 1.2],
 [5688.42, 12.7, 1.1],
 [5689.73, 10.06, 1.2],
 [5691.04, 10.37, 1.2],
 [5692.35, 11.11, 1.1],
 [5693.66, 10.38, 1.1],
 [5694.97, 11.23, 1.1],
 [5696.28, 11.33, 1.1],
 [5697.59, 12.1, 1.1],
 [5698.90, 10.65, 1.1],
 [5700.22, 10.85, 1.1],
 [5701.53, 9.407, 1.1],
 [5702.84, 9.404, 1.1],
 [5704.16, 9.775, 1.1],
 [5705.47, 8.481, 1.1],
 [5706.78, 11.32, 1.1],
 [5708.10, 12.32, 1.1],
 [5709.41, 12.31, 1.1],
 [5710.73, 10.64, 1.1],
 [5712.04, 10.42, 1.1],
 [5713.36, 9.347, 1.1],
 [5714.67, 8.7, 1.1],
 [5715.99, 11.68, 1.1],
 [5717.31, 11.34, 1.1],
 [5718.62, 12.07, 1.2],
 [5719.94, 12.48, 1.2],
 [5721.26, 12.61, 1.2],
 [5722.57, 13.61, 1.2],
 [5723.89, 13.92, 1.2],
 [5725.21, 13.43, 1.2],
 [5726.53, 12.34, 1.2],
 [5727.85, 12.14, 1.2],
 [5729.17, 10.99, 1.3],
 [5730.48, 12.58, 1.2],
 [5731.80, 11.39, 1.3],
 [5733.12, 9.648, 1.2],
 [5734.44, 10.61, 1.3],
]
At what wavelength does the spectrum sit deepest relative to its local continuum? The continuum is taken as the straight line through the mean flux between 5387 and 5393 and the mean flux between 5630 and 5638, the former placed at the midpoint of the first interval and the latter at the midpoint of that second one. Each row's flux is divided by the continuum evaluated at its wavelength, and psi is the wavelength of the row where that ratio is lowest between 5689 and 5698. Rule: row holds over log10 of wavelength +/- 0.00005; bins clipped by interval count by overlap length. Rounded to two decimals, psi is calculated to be 5689.73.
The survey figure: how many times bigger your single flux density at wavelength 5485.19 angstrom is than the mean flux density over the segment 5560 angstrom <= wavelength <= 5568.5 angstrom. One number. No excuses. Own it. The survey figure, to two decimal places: 1.03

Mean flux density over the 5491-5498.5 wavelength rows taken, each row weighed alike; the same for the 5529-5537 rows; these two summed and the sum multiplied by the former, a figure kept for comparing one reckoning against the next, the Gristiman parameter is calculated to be 265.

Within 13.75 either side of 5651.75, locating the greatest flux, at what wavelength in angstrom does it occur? 5655.77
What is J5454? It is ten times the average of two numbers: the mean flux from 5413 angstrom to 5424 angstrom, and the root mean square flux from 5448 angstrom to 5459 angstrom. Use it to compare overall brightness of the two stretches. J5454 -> 106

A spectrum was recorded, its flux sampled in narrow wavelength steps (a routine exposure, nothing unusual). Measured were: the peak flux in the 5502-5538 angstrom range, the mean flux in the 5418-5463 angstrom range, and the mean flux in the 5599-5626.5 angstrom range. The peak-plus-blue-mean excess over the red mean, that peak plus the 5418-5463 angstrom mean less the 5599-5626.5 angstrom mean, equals 13.3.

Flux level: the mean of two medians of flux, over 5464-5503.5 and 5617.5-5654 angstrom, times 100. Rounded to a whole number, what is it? 1191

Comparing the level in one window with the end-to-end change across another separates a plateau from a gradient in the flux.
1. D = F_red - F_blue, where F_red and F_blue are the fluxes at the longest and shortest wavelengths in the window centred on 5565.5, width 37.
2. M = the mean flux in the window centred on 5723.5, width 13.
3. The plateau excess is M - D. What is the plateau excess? 12.1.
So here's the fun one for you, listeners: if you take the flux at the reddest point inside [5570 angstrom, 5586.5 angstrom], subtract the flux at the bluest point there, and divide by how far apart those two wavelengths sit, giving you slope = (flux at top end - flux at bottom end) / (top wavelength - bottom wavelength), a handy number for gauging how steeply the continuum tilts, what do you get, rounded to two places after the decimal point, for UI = 0.11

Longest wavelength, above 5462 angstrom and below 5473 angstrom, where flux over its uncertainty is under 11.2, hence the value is 5471.31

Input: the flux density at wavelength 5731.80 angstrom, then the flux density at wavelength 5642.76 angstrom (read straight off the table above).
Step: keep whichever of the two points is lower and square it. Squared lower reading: 130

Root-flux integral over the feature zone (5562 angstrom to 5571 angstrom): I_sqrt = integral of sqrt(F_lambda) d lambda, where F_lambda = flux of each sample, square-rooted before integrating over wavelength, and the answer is 30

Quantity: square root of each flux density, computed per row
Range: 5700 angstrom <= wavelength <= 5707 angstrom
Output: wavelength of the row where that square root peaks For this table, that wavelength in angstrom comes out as 5706.78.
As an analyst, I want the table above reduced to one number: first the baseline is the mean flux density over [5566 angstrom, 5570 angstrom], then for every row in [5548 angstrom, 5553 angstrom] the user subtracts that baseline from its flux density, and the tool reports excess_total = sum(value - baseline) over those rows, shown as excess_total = 5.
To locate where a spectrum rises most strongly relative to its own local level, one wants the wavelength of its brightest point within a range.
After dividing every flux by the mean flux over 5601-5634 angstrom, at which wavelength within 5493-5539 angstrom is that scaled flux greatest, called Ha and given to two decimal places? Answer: 5501.63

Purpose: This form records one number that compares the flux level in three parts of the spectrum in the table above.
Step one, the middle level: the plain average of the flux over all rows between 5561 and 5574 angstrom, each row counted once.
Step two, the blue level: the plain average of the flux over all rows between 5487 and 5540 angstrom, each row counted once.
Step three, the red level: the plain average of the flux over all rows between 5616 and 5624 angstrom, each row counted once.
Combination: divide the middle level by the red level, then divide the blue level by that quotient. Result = 11.4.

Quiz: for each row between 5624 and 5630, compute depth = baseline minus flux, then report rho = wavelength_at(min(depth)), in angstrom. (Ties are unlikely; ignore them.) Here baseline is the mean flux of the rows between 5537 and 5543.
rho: 5627.19 angstrom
